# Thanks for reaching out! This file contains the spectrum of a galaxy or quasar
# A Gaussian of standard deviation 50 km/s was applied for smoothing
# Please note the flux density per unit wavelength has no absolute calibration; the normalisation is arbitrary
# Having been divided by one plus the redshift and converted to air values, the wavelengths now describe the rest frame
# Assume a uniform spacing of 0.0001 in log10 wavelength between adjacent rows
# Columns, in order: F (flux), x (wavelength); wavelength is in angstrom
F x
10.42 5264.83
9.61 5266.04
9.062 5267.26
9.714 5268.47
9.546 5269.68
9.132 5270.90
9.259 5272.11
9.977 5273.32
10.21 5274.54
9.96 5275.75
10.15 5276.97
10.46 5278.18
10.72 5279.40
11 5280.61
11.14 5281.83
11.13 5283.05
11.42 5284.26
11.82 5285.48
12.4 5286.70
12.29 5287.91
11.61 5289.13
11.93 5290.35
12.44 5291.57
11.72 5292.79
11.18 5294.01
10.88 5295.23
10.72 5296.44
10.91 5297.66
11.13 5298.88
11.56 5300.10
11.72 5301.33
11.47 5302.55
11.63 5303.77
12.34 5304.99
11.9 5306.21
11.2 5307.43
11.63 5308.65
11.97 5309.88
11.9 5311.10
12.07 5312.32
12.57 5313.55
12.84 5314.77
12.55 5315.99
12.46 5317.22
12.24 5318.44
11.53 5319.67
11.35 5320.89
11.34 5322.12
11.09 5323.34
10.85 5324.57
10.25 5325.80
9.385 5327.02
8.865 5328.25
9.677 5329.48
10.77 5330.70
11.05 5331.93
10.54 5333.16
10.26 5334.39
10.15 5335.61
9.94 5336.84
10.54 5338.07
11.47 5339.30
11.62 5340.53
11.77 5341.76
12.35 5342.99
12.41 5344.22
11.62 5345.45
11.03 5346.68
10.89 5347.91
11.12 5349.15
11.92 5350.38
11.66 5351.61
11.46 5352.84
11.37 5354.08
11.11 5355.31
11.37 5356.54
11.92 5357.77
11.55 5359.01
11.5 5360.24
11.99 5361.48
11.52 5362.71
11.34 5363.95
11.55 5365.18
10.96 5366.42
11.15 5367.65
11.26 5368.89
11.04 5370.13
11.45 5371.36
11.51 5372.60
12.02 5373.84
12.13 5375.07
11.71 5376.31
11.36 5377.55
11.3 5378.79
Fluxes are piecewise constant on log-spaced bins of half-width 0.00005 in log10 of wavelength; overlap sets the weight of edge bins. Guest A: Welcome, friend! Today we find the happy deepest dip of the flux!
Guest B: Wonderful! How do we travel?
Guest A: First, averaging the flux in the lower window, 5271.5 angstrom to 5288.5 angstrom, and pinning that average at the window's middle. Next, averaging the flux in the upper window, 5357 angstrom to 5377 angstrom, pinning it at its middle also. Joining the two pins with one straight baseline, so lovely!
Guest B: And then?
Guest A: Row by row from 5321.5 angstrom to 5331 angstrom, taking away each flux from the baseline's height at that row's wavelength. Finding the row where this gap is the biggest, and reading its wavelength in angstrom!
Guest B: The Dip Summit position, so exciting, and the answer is 5328.25 angstrom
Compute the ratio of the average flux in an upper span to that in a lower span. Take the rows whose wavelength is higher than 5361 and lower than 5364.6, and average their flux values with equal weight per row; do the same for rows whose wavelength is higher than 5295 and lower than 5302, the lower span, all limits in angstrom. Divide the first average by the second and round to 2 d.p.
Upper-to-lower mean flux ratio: 1.04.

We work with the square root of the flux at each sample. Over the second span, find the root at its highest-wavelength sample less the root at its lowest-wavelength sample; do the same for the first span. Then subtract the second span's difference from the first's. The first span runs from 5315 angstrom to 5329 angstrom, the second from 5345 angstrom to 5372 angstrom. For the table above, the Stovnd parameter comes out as -0.54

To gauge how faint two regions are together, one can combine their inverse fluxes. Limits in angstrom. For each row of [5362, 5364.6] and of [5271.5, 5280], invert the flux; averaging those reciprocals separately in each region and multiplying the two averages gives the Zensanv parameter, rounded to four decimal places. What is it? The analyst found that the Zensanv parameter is 0.0087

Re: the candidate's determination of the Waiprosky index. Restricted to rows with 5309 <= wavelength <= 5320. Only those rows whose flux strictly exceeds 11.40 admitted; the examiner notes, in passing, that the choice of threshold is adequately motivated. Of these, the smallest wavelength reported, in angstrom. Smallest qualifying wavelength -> 5309.88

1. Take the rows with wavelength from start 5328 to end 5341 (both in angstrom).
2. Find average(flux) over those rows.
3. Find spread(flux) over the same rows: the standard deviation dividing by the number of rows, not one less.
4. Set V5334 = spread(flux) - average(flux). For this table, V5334 -9.7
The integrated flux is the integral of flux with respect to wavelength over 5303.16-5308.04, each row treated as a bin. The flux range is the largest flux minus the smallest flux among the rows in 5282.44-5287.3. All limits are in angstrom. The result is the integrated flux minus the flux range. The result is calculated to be 56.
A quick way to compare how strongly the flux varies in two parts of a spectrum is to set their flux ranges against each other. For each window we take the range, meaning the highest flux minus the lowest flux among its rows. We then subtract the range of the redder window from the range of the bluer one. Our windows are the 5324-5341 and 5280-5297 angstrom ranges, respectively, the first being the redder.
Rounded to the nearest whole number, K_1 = -1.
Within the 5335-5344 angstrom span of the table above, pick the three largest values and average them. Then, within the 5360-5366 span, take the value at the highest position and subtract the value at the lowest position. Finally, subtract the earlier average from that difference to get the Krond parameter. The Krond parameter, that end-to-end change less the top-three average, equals -11.9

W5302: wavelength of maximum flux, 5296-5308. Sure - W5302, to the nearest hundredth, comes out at 5304.99 angstrom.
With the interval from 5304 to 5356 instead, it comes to 5314.77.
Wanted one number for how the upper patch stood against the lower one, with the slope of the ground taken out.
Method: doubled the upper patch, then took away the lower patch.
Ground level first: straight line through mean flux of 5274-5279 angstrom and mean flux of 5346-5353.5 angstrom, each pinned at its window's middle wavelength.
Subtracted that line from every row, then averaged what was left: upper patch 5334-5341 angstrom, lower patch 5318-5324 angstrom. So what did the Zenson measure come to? -1.6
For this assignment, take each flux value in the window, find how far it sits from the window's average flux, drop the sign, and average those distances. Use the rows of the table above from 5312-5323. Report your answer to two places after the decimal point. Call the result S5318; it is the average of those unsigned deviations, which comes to 0.47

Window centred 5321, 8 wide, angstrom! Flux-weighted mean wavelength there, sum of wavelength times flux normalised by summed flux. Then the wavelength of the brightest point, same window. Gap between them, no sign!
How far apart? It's 3.6 angstrom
